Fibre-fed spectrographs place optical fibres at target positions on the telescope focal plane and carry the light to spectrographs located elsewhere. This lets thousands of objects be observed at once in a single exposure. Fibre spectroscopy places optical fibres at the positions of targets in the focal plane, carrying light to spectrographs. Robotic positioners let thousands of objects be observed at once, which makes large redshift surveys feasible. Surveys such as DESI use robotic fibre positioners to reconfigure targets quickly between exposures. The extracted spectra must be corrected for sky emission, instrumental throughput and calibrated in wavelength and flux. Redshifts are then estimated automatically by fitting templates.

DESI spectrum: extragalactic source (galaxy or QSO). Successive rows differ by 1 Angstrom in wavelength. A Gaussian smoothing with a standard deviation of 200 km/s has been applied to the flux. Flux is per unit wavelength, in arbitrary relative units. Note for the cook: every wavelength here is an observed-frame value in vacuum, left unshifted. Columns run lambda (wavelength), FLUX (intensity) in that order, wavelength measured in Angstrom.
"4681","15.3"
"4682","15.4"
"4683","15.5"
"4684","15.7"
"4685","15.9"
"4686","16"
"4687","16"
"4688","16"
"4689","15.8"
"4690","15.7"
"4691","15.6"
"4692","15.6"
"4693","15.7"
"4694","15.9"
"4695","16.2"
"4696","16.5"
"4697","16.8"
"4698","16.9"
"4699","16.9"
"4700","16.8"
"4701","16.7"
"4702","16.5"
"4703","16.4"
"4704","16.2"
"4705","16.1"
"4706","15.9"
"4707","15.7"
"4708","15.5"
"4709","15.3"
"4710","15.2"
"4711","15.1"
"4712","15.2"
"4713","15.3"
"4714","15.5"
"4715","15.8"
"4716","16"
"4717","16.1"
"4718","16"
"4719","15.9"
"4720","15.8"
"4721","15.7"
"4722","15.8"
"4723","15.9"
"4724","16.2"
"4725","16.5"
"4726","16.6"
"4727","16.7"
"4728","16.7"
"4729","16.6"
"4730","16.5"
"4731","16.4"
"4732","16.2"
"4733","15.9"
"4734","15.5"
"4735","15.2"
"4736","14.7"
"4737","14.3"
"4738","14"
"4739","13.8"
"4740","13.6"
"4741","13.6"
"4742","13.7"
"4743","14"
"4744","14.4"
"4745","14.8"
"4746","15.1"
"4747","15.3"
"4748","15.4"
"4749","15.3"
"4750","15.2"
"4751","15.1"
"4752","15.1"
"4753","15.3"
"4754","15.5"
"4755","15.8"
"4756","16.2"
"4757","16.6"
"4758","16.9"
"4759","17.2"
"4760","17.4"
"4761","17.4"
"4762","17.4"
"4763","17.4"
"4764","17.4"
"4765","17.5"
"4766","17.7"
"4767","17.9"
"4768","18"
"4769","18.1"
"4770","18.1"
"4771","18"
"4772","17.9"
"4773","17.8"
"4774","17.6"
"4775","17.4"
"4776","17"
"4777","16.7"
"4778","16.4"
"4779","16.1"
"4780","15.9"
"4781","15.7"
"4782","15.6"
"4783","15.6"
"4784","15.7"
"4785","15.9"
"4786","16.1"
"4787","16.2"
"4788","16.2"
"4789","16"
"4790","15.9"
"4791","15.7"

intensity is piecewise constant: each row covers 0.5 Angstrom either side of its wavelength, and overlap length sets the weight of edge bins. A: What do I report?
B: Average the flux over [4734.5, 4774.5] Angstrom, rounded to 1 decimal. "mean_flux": 16.0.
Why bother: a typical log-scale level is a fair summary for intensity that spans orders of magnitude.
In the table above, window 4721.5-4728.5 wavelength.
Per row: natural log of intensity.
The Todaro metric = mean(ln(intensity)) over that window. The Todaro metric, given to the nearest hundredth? 2.79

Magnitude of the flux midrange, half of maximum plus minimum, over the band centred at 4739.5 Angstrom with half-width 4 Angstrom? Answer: -2.88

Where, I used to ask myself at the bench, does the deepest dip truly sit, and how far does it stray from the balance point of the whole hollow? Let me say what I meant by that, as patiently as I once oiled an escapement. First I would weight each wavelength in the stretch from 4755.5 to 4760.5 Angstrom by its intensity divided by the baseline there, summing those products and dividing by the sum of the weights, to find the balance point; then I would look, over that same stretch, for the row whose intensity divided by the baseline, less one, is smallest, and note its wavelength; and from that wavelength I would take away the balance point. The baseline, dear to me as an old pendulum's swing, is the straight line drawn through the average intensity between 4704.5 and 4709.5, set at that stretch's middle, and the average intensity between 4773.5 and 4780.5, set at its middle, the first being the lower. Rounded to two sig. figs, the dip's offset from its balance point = -2.0 Angstrom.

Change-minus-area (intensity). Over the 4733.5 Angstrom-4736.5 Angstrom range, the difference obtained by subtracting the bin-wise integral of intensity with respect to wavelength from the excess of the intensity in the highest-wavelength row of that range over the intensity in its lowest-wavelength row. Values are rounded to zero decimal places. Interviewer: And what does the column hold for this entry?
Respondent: -46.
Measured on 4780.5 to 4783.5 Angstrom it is -47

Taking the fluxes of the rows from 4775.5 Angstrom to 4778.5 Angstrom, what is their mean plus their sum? 66.8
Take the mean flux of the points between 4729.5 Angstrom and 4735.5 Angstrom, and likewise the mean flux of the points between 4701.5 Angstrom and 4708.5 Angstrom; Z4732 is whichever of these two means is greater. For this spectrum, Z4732 16.0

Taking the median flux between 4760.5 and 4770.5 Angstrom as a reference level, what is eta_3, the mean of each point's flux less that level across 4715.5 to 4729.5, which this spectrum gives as -1.42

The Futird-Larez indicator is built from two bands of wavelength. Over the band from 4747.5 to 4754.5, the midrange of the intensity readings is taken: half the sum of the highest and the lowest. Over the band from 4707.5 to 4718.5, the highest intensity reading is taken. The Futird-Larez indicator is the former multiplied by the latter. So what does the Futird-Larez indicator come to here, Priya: 246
